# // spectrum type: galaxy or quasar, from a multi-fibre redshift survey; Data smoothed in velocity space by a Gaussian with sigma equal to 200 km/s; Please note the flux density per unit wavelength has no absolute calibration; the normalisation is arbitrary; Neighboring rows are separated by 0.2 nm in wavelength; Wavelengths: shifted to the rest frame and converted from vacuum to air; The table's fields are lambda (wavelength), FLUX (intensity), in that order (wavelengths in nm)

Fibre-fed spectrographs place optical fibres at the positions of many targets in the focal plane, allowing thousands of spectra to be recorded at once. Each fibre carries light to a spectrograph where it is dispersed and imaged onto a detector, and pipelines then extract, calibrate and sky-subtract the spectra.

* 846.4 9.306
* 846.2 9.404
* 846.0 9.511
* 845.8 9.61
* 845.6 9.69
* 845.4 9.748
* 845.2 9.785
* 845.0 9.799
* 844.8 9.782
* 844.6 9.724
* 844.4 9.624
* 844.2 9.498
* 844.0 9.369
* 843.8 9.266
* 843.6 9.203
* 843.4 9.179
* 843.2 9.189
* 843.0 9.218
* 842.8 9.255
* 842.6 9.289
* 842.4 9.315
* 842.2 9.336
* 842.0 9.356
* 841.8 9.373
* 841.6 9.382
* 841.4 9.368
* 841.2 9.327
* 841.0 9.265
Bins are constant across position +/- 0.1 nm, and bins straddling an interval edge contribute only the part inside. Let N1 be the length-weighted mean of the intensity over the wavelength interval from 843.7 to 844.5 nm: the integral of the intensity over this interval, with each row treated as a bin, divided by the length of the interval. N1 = 9.4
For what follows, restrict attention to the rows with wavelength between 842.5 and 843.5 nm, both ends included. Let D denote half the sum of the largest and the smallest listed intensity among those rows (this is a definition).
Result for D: 9.23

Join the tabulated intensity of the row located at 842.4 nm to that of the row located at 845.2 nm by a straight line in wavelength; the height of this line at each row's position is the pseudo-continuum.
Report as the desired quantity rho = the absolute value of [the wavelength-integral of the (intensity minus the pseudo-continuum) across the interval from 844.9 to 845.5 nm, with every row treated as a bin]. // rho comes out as 0.00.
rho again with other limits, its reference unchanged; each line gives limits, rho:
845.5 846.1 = 0.17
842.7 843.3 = 0.12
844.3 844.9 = 0.02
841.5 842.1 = 0.09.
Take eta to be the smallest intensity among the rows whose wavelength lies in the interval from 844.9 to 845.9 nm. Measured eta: 9.61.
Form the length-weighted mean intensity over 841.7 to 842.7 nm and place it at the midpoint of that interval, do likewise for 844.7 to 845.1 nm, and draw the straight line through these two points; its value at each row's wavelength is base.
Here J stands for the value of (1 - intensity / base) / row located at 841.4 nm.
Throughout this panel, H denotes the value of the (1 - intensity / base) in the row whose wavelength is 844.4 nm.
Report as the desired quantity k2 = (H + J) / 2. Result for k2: -0.005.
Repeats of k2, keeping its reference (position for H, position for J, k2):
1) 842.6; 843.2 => 0.022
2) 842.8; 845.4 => 0.016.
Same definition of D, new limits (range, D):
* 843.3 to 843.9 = 9.22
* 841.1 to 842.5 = 9.35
